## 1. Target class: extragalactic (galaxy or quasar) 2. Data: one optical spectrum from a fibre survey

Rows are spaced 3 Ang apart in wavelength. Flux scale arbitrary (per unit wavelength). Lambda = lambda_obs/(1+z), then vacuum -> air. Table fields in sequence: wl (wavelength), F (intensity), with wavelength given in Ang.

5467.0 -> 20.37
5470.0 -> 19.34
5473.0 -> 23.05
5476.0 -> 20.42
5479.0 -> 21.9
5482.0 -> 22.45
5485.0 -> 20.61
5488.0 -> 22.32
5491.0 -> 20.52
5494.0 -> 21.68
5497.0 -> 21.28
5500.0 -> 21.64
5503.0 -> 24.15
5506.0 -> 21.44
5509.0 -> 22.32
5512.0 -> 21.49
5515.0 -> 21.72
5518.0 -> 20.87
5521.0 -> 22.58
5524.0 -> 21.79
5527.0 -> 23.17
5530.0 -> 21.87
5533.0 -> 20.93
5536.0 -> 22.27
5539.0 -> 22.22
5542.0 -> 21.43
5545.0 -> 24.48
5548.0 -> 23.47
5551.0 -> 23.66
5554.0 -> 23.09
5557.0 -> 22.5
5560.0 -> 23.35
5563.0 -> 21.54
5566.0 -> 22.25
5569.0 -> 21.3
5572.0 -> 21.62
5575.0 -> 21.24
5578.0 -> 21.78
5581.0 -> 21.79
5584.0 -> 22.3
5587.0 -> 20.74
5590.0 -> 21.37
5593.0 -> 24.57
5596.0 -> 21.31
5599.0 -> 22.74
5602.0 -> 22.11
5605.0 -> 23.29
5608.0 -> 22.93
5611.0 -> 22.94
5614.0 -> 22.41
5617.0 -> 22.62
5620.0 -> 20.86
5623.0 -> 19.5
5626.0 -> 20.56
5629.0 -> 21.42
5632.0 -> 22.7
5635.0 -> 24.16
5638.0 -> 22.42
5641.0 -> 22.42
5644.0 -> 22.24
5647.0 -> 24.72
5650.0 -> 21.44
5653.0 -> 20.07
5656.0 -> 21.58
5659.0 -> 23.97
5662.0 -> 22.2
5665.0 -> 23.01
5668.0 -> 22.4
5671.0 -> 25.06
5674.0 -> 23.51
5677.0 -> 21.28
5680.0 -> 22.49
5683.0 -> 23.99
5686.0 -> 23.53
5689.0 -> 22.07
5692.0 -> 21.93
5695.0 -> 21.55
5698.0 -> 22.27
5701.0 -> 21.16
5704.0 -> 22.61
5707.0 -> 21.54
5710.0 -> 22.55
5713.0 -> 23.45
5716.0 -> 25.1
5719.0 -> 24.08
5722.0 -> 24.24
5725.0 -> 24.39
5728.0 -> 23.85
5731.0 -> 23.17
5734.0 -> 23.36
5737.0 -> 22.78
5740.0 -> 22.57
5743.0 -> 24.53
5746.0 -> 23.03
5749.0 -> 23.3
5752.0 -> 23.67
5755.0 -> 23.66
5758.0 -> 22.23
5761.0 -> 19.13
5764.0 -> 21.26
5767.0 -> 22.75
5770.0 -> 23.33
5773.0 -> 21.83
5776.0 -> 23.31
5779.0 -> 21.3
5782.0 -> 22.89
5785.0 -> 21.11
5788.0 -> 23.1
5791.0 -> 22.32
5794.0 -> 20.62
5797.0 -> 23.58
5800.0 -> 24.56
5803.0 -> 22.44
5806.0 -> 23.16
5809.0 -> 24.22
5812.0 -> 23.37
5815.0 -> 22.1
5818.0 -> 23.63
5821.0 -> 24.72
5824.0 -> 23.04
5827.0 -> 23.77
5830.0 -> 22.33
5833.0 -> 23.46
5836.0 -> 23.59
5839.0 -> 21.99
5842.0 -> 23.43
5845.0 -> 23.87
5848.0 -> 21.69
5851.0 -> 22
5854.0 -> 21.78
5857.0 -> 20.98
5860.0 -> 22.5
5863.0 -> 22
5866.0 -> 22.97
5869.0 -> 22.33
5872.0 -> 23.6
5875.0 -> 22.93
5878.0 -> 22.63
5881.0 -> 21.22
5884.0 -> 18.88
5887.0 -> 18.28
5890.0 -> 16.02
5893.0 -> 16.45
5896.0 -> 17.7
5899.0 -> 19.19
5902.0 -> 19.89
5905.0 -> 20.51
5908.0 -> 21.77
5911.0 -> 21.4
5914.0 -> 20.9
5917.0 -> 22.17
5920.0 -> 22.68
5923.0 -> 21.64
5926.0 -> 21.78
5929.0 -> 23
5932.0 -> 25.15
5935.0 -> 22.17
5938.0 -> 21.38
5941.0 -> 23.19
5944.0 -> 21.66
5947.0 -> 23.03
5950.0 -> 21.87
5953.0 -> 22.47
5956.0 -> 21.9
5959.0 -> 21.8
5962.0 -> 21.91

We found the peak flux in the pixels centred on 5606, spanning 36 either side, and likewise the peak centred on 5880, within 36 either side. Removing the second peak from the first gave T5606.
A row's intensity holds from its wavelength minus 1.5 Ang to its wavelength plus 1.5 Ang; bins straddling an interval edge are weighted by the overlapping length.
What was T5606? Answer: 0.7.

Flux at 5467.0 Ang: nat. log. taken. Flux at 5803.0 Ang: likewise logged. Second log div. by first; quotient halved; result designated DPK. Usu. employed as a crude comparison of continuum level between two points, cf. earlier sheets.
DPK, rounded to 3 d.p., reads 0.516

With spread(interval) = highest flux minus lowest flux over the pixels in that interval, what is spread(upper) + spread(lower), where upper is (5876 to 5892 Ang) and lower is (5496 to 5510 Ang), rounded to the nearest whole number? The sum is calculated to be 9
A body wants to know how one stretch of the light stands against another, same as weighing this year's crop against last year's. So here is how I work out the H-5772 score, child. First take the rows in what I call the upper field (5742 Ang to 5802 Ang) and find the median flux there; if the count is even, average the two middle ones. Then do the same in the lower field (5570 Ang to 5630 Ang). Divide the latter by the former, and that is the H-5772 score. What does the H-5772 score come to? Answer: 0.95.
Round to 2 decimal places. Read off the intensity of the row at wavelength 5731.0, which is 23.17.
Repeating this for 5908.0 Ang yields 21.77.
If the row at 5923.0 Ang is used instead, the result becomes 21.64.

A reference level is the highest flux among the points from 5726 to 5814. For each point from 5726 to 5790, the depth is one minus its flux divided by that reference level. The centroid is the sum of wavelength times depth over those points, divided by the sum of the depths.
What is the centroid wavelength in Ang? 5762.5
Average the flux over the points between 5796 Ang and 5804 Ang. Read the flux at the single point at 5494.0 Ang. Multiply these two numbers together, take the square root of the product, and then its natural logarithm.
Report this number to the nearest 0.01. 3.12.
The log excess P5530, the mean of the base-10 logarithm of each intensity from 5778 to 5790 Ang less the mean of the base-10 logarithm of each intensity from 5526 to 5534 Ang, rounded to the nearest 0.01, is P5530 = 0.00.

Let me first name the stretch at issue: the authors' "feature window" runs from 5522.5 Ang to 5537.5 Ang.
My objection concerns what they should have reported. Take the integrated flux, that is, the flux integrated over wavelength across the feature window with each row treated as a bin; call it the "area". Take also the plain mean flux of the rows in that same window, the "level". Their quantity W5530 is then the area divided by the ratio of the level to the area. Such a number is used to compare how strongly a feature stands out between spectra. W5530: 4951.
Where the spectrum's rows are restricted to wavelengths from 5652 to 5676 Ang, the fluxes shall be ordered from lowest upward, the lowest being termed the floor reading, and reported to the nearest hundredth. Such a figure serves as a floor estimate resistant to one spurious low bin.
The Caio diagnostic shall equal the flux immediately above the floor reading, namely 21.58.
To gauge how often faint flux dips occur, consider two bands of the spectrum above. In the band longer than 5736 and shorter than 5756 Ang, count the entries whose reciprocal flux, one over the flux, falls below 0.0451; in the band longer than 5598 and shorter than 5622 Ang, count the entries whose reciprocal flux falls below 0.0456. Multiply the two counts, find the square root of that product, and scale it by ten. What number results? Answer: 70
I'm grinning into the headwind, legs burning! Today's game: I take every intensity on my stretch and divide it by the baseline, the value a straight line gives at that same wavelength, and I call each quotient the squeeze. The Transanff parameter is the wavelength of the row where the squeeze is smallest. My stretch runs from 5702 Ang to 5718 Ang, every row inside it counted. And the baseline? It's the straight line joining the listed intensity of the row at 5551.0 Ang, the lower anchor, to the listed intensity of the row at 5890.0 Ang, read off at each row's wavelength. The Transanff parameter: 5707.0 Ang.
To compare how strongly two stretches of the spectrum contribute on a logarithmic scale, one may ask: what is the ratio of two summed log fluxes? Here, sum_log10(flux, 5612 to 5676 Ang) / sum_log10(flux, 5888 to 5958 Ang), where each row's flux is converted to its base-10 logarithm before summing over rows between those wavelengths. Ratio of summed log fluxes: 0.93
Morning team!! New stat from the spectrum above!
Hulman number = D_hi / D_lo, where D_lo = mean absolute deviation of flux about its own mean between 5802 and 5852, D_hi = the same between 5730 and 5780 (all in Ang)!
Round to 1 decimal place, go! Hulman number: 1.2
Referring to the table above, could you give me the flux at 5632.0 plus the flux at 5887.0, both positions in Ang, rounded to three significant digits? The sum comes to 41.0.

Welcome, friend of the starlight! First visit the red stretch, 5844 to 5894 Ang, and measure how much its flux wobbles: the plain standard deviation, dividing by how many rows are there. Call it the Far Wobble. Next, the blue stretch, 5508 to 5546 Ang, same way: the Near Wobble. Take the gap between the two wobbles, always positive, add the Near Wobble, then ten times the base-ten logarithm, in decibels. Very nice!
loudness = 3.6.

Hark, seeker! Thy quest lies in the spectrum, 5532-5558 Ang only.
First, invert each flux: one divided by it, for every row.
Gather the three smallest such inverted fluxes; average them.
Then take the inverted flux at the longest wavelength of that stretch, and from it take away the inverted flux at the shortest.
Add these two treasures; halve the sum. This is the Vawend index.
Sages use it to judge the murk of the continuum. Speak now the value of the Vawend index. 0.0193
